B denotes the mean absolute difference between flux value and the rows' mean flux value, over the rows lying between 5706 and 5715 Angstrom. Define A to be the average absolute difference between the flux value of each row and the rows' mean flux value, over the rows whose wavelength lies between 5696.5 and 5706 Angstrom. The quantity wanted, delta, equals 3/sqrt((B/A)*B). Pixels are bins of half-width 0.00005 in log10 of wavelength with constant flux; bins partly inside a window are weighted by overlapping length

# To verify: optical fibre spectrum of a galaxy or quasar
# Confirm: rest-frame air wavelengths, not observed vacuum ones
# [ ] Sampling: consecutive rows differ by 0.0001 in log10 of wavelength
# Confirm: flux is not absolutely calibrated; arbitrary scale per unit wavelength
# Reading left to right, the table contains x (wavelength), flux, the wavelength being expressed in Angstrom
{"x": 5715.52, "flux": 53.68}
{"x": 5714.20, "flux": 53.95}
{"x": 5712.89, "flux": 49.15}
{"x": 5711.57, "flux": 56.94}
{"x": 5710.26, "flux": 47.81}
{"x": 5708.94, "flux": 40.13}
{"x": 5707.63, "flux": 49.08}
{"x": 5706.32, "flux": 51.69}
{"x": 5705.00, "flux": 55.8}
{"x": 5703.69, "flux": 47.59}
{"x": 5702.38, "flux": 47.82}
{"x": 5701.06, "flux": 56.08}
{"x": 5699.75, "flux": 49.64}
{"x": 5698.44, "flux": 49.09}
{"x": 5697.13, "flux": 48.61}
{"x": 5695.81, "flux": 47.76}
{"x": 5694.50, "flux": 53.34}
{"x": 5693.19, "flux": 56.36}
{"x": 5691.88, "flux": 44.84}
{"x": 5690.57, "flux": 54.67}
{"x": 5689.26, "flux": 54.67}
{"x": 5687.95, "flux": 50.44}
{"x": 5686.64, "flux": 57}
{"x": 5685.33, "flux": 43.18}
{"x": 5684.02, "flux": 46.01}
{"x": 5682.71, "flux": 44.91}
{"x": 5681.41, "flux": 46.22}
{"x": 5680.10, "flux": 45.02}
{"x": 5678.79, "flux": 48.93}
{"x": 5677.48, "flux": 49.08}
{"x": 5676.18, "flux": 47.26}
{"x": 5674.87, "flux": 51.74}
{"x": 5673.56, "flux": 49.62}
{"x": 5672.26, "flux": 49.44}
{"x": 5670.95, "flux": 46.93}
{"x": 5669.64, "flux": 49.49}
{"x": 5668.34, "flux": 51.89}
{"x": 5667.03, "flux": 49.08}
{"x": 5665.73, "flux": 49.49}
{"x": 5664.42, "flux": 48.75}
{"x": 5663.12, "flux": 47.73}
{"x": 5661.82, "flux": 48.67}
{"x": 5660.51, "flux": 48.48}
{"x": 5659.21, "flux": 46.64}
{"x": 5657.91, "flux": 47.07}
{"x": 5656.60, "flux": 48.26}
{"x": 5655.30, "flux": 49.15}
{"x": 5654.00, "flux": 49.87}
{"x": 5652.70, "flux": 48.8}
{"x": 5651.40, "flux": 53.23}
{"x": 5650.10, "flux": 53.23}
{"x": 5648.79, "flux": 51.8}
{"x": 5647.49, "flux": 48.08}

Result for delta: 1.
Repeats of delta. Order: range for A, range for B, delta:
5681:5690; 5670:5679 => 6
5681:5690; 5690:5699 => 2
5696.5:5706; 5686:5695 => 2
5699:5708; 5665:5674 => 6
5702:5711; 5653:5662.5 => 6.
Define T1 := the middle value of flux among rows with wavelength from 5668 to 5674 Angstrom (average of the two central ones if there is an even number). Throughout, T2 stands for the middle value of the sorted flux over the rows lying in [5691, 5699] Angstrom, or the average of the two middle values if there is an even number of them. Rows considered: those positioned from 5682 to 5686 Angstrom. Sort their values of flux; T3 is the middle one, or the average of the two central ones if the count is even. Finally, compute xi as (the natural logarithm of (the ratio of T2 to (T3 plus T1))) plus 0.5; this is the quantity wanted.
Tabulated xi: -0.16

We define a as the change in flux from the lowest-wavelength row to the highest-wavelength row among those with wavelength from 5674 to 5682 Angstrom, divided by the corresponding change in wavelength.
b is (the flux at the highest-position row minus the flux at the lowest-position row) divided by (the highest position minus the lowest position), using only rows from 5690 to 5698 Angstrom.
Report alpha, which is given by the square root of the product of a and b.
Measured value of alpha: 0.88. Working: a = -0.8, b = -0.9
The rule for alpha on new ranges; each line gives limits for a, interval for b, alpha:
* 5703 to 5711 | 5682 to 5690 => 0.22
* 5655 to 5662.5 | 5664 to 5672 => 0.14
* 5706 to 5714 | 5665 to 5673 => 0.05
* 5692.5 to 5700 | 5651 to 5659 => 0.98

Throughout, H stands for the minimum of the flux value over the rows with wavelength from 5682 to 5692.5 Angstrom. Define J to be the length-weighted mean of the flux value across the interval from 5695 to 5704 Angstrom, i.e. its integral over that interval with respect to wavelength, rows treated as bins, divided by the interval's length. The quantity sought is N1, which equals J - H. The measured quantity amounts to 6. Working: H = 43.18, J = 49.6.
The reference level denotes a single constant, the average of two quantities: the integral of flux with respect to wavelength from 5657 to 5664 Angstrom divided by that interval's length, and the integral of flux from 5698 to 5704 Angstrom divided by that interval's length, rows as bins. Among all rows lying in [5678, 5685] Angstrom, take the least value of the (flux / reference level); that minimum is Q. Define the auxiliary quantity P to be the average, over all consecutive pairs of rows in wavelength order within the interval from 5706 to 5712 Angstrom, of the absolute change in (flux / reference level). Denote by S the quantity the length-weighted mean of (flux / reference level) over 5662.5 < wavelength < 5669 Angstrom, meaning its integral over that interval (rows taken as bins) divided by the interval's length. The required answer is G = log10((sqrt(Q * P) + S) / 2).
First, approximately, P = 0.14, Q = 0.92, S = 1.01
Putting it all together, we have -0.16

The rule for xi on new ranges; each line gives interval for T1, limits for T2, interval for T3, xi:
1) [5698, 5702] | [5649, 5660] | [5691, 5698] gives -0.20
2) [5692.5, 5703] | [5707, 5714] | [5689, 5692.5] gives -0.25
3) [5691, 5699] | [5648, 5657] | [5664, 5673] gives -0.18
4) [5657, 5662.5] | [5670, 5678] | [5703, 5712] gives -0.18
